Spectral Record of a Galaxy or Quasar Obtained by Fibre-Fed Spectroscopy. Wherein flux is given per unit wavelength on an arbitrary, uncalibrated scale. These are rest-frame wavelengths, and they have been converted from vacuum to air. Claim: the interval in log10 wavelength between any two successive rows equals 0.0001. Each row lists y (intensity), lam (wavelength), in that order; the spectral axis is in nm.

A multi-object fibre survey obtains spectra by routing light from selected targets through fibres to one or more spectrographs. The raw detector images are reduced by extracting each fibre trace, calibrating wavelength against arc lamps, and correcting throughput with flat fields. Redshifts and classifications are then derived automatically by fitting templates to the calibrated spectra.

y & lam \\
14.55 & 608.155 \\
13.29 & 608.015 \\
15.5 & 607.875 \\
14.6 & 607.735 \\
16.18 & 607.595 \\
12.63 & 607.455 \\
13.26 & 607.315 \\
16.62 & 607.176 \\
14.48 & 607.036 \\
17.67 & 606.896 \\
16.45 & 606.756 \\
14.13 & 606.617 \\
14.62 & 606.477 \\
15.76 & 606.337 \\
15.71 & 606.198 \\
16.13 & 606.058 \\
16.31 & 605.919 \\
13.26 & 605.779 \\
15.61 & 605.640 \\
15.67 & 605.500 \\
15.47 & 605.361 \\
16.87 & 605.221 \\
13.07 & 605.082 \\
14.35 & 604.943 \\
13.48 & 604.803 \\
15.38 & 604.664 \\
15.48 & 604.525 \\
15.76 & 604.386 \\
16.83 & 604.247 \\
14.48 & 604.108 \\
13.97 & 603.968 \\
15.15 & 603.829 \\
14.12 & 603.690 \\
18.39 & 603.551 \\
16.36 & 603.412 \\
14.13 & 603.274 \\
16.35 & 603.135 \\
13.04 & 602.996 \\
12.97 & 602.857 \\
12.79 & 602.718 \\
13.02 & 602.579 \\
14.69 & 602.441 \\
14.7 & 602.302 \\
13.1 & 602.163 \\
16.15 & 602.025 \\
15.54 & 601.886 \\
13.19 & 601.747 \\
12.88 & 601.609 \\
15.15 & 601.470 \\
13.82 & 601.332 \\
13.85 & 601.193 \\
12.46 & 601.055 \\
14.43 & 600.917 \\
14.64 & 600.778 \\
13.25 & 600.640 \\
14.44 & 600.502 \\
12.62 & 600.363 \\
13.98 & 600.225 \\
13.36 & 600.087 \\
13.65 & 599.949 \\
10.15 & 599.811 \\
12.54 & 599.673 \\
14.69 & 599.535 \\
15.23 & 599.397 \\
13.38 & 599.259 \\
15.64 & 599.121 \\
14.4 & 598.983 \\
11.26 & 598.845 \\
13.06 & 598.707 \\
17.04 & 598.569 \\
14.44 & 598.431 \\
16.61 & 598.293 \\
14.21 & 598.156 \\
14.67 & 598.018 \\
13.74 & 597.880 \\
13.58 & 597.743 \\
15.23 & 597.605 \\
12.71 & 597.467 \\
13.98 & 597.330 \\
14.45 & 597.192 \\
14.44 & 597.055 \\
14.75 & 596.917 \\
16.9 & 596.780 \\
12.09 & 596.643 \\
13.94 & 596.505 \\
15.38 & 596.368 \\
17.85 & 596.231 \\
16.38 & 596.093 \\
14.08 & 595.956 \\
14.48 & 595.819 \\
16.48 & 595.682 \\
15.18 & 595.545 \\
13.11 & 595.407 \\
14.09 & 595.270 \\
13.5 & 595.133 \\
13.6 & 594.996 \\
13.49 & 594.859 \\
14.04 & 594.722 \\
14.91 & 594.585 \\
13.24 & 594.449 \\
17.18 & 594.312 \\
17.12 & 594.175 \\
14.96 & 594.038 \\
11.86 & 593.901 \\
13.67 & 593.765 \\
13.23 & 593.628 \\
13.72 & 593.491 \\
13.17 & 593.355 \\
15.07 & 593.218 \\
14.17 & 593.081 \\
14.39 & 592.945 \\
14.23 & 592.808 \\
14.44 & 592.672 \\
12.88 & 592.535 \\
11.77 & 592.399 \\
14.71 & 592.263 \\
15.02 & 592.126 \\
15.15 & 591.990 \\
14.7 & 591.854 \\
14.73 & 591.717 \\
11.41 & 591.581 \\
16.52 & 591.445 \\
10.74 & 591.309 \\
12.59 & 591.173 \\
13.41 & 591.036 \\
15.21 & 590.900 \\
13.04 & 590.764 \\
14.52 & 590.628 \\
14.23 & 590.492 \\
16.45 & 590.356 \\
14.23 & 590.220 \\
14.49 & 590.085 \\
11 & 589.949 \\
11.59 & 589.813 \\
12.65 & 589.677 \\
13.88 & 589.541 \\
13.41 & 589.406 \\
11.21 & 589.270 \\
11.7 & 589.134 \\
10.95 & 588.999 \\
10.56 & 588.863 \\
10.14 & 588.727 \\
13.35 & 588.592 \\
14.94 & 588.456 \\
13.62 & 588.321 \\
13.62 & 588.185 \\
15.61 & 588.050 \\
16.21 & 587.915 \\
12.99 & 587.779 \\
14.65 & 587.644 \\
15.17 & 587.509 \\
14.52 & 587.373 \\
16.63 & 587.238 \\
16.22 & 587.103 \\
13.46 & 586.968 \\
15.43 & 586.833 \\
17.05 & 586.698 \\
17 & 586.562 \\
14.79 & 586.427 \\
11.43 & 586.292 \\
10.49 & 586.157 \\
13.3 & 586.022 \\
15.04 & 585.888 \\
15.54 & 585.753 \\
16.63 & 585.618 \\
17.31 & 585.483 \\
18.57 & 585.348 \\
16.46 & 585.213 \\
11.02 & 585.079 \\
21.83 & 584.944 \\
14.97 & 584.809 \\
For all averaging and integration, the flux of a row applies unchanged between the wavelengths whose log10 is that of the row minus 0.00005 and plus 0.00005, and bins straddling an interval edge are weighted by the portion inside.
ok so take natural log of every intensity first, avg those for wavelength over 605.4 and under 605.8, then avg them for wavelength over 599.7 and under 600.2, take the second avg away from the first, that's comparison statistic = 0.19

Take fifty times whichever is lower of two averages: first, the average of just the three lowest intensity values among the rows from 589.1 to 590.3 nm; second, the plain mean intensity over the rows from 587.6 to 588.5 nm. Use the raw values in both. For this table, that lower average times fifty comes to 563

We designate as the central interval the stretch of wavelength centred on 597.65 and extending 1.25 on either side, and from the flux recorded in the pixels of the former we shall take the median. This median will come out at 14.3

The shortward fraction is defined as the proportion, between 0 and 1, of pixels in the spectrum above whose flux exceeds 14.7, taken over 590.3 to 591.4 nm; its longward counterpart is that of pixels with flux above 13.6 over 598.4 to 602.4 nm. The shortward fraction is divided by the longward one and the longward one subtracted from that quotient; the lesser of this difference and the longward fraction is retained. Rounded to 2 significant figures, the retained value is -0.16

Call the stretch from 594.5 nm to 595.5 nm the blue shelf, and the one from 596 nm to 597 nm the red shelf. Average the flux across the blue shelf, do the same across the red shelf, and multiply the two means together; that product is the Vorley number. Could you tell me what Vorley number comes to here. 212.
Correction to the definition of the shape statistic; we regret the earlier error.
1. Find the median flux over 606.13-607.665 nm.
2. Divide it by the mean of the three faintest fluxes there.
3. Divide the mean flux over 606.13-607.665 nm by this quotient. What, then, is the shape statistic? 12.9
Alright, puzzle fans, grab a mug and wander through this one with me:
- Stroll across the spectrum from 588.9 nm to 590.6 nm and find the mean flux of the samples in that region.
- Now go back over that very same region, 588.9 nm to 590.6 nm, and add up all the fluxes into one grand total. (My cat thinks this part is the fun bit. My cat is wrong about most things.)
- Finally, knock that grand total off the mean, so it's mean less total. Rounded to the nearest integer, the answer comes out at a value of -143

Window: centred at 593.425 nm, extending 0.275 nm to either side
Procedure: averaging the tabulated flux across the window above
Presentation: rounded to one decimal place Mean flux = 13.8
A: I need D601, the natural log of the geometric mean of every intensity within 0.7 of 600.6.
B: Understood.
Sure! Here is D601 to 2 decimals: 2.61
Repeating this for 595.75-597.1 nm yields 2.70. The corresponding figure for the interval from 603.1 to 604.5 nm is 2.74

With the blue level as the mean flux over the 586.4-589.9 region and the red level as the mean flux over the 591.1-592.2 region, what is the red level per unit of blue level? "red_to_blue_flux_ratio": 1.00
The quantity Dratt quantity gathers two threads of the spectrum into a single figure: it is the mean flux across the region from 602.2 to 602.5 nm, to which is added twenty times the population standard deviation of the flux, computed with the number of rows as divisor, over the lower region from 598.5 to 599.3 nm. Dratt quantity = 52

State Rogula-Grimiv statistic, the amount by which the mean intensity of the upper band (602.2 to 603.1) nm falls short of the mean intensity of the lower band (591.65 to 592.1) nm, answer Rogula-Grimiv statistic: 1.3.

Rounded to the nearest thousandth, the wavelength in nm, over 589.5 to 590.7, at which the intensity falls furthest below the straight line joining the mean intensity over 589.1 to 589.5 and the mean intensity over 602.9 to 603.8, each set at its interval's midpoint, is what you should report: 589.949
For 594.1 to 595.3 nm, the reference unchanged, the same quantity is 594.449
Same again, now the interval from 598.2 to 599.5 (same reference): 598.845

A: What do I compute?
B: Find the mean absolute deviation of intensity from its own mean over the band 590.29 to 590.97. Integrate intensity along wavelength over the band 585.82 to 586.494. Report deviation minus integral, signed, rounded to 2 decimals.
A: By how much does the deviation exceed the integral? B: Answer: -7.87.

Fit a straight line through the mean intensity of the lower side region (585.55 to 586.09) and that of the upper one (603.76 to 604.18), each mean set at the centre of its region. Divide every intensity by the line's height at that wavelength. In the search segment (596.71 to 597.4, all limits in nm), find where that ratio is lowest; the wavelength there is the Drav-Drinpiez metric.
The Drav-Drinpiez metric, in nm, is 597.330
